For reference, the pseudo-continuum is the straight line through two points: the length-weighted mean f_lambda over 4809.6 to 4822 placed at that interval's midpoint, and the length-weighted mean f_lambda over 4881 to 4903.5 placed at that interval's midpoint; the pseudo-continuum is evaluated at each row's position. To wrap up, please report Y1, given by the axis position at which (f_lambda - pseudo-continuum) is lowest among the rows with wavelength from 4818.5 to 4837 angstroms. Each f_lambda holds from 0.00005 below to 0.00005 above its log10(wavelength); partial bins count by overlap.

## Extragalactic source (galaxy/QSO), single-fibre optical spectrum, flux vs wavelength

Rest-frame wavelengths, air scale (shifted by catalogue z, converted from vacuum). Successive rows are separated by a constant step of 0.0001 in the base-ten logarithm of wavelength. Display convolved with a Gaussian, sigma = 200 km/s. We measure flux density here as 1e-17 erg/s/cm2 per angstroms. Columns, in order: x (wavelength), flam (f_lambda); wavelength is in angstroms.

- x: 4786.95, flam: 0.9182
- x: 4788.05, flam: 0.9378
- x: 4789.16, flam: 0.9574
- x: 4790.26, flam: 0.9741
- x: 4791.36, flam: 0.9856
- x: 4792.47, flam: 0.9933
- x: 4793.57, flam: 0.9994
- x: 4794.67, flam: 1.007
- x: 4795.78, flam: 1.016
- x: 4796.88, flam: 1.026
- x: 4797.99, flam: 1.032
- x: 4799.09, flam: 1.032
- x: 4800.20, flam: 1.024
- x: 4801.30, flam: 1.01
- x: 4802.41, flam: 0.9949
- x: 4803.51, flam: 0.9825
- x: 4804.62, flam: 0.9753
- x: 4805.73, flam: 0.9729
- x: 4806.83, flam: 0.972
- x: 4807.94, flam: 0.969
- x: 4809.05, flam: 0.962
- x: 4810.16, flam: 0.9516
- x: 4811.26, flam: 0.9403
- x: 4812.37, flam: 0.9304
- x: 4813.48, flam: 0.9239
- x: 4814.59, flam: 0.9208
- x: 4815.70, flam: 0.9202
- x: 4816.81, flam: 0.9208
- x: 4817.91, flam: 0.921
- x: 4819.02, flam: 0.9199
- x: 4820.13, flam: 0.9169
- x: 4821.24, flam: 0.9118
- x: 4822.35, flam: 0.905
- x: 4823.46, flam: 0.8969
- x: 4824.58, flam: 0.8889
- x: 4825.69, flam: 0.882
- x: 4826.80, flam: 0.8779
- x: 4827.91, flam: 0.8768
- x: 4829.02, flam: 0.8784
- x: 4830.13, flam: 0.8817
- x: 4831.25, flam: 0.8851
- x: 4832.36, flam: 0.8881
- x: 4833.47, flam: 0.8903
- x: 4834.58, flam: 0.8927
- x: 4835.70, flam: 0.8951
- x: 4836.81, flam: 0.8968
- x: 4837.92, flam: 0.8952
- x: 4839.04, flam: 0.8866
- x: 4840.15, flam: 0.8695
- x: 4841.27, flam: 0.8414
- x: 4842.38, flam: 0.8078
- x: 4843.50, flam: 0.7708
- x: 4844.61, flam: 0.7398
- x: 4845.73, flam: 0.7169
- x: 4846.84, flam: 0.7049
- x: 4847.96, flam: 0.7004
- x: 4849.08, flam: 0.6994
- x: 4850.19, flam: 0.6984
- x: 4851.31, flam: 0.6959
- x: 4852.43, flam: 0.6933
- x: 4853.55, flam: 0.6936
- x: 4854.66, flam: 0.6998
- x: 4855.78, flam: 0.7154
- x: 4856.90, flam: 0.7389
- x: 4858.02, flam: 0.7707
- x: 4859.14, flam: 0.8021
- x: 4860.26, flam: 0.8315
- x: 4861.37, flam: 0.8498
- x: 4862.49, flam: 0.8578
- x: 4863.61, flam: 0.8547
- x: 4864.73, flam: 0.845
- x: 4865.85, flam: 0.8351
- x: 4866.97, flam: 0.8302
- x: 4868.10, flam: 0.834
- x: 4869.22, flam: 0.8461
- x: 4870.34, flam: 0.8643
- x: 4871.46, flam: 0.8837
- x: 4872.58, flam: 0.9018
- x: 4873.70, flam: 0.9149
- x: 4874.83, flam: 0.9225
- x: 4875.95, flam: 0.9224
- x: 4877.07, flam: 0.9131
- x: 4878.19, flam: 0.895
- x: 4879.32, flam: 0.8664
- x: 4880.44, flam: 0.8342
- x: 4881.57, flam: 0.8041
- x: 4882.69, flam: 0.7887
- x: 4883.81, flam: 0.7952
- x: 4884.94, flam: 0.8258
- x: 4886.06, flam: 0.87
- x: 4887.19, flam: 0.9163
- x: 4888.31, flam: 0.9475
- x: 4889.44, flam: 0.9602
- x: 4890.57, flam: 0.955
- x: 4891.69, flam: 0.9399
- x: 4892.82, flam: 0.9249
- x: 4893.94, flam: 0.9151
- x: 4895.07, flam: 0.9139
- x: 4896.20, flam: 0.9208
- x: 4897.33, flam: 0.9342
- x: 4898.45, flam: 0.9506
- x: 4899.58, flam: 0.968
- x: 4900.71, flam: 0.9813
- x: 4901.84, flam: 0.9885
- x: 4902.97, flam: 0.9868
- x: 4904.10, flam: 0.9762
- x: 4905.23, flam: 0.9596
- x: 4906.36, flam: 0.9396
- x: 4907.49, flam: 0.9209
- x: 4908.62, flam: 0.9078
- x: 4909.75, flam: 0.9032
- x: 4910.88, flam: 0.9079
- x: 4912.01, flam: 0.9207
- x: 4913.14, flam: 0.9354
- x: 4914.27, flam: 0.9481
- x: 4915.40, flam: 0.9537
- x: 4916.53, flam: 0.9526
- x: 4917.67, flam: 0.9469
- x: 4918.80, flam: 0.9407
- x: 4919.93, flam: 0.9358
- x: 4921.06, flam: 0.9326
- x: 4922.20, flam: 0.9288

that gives 4827.91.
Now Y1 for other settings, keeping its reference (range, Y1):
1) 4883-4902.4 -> 4883.81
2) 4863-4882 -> 4881.57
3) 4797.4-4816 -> 4815.70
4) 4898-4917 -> 4909.75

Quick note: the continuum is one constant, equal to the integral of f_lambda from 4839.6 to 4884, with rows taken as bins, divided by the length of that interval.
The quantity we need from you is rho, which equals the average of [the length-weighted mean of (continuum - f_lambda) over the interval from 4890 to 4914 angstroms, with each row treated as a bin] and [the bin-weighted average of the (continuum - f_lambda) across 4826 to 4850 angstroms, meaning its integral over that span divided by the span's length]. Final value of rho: -0.08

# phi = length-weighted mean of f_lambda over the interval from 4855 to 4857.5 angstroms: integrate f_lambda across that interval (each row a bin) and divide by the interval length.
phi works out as 0.72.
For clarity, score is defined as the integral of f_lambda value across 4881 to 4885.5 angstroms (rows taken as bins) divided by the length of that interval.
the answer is 0.80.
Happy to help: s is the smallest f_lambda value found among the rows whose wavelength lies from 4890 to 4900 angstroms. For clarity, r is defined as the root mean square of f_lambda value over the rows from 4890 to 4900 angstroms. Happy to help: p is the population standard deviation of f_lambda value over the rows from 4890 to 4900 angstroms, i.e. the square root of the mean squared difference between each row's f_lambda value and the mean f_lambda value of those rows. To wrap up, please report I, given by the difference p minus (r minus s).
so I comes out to -0.004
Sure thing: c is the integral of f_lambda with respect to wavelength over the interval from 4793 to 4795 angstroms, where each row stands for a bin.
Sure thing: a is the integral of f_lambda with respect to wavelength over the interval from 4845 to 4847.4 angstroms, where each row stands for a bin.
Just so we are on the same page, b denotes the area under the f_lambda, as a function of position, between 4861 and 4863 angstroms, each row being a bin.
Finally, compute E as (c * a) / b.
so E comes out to 2.0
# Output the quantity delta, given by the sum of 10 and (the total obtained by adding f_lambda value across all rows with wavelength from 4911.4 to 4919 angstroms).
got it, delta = 16.6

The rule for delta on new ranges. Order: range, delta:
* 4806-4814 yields 16.6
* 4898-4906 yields 16.8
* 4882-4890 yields 16.1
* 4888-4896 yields 16.6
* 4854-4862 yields 15.4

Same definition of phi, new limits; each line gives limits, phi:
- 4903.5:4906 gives 0.97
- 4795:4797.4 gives 1.02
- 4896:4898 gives 0.93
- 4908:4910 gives 0.91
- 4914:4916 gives 0.95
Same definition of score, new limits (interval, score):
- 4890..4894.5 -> 0.93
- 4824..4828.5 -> 0.88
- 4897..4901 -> 0.96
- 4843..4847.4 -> 0.73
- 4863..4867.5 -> 0.84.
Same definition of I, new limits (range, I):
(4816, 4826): -0.011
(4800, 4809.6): -0.003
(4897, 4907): -0.012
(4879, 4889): -0.011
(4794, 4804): -0.015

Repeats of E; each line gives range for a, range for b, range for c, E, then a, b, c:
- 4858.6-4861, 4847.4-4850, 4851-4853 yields 1.5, 2.0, 1.8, 1.4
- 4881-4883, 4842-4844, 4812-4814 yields 1.9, 1.6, 1.6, 1.9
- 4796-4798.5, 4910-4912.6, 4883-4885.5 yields 2.2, 2.6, 2.4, 2.0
